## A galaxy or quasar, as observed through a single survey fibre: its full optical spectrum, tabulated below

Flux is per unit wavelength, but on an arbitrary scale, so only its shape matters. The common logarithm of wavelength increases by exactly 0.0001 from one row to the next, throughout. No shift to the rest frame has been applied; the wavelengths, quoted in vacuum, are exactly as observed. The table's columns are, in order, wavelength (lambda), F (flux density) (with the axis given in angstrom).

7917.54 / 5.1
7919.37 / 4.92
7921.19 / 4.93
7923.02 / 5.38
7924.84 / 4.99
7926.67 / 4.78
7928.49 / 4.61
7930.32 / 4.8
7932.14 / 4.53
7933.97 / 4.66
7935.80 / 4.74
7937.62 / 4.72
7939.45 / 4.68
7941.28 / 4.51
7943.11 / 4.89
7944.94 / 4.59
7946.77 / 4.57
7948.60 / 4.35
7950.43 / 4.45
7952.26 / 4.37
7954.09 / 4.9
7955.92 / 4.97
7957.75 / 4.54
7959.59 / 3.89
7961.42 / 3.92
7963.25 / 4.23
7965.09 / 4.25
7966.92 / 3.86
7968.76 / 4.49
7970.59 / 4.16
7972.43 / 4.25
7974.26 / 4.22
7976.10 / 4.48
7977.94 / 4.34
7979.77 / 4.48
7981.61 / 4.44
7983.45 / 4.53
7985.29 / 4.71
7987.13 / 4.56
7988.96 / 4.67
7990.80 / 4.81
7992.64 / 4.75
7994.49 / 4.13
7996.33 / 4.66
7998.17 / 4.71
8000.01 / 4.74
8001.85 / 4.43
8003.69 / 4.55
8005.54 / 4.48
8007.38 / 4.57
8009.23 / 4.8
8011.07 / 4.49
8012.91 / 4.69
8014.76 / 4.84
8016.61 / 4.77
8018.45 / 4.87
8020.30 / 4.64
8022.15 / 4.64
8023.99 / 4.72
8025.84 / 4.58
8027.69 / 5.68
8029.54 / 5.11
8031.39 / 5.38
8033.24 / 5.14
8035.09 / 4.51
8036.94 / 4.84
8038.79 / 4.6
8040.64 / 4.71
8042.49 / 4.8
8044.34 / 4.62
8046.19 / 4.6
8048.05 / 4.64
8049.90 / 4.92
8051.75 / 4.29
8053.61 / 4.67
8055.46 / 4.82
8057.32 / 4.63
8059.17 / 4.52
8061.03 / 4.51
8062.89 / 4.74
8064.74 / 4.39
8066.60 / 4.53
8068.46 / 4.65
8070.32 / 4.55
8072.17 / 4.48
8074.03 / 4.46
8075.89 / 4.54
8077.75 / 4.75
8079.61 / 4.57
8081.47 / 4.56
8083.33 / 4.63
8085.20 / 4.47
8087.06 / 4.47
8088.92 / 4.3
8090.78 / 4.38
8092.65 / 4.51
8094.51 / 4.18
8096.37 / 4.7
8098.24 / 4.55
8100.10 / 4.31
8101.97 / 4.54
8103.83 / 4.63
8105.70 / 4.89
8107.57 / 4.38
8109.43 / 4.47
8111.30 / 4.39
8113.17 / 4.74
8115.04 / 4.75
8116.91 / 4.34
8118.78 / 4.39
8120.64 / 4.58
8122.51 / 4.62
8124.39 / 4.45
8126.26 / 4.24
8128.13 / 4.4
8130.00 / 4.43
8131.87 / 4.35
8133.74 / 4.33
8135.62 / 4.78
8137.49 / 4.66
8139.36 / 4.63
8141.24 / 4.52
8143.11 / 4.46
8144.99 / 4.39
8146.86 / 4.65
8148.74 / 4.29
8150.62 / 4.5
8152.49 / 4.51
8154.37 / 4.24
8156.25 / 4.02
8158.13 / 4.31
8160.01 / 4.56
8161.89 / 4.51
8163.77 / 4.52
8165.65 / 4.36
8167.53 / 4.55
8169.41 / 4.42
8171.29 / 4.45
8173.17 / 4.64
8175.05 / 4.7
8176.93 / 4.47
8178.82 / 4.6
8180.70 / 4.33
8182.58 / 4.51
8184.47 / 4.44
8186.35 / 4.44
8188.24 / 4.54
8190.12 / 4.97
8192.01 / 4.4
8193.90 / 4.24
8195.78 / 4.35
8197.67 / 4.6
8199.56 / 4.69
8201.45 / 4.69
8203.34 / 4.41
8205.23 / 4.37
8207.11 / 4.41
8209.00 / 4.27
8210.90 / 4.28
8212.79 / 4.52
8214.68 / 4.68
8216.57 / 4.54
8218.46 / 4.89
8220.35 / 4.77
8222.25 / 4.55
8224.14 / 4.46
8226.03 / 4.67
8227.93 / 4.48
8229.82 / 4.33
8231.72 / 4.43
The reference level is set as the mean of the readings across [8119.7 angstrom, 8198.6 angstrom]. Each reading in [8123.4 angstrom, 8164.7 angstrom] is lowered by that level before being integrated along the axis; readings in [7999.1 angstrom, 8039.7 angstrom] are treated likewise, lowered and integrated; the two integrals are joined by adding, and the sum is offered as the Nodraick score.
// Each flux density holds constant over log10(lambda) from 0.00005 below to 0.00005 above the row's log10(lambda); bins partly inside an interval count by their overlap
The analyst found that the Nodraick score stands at 11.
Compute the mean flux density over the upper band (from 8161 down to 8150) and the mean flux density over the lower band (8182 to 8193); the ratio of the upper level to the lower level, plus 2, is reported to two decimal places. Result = 2.96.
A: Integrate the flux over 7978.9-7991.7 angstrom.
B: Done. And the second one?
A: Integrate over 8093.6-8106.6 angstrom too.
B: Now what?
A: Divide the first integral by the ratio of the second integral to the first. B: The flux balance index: 59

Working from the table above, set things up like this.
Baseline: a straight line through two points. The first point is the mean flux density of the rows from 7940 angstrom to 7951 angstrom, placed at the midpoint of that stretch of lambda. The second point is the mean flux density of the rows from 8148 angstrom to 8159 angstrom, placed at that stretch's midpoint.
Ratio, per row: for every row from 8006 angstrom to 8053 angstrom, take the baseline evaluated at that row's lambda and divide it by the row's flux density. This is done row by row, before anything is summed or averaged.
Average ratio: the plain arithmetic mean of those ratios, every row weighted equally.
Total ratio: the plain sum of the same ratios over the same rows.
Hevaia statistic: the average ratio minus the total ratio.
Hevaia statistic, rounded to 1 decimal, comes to -22.5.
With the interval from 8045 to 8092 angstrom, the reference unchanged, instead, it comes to -23.2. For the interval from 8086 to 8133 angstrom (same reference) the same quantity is -23.4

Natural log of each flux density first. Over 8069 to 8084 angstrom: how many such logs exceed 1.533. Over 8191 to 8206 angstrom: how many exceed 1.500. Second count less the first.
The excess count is 2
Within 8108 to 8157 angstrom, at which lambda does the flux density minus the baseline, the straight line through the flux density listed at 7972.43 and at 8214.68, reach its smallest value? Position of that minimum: 8156.25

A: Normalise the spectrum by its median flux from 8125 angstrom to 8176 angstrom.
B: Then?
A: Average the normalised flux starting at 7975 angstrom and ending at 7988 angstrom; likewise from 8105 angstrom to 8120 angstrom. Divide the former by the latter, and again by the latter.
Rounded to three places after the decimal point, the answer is 0.973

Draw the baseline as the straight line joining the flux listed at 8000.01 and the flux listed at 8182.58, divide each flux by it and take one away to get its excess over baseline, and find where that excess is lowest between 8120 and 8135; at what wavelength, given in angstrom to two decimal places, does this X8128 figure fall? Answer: 8126.26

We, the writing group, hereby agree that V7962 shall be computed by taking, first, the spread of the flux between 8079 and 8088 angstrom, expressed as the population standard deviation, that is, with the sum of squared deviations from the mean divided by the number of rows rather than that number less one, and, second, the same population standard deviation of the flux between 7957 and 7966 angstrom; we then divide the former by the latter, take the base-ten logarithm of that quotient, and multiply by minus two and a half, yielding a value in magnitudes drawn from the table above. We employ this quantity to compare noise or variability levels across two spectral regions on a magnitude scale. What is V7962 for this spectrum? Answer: 1.5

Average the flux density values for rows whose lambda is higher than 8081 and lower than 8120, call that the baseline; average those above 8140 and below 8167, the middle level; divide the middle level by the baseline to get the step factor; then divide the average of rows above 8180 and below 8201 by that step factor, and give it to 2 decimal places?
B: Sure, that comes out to 4.59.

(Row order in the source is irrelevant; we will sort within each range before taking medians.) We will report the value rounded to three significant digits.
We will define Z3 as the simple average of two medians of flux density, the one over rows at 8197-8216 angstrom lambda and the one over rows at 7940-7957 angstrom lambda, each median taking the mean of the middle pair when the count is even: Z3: 4.52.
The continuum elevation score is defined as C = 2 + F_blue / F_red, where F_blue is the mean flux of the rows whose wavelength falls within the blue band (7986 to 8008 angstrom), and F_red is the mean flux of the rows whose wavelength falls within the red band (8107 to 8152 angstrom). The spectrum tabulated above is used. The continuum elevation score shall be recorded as 3.02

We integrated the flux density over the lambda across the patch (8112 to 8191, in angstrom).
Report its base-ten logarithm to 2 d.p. 2.55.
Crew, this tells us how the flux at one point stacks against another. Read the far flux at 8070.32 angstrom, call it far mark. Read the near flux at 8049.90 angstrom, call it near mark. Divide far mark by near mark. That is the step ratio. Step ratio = 0.92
